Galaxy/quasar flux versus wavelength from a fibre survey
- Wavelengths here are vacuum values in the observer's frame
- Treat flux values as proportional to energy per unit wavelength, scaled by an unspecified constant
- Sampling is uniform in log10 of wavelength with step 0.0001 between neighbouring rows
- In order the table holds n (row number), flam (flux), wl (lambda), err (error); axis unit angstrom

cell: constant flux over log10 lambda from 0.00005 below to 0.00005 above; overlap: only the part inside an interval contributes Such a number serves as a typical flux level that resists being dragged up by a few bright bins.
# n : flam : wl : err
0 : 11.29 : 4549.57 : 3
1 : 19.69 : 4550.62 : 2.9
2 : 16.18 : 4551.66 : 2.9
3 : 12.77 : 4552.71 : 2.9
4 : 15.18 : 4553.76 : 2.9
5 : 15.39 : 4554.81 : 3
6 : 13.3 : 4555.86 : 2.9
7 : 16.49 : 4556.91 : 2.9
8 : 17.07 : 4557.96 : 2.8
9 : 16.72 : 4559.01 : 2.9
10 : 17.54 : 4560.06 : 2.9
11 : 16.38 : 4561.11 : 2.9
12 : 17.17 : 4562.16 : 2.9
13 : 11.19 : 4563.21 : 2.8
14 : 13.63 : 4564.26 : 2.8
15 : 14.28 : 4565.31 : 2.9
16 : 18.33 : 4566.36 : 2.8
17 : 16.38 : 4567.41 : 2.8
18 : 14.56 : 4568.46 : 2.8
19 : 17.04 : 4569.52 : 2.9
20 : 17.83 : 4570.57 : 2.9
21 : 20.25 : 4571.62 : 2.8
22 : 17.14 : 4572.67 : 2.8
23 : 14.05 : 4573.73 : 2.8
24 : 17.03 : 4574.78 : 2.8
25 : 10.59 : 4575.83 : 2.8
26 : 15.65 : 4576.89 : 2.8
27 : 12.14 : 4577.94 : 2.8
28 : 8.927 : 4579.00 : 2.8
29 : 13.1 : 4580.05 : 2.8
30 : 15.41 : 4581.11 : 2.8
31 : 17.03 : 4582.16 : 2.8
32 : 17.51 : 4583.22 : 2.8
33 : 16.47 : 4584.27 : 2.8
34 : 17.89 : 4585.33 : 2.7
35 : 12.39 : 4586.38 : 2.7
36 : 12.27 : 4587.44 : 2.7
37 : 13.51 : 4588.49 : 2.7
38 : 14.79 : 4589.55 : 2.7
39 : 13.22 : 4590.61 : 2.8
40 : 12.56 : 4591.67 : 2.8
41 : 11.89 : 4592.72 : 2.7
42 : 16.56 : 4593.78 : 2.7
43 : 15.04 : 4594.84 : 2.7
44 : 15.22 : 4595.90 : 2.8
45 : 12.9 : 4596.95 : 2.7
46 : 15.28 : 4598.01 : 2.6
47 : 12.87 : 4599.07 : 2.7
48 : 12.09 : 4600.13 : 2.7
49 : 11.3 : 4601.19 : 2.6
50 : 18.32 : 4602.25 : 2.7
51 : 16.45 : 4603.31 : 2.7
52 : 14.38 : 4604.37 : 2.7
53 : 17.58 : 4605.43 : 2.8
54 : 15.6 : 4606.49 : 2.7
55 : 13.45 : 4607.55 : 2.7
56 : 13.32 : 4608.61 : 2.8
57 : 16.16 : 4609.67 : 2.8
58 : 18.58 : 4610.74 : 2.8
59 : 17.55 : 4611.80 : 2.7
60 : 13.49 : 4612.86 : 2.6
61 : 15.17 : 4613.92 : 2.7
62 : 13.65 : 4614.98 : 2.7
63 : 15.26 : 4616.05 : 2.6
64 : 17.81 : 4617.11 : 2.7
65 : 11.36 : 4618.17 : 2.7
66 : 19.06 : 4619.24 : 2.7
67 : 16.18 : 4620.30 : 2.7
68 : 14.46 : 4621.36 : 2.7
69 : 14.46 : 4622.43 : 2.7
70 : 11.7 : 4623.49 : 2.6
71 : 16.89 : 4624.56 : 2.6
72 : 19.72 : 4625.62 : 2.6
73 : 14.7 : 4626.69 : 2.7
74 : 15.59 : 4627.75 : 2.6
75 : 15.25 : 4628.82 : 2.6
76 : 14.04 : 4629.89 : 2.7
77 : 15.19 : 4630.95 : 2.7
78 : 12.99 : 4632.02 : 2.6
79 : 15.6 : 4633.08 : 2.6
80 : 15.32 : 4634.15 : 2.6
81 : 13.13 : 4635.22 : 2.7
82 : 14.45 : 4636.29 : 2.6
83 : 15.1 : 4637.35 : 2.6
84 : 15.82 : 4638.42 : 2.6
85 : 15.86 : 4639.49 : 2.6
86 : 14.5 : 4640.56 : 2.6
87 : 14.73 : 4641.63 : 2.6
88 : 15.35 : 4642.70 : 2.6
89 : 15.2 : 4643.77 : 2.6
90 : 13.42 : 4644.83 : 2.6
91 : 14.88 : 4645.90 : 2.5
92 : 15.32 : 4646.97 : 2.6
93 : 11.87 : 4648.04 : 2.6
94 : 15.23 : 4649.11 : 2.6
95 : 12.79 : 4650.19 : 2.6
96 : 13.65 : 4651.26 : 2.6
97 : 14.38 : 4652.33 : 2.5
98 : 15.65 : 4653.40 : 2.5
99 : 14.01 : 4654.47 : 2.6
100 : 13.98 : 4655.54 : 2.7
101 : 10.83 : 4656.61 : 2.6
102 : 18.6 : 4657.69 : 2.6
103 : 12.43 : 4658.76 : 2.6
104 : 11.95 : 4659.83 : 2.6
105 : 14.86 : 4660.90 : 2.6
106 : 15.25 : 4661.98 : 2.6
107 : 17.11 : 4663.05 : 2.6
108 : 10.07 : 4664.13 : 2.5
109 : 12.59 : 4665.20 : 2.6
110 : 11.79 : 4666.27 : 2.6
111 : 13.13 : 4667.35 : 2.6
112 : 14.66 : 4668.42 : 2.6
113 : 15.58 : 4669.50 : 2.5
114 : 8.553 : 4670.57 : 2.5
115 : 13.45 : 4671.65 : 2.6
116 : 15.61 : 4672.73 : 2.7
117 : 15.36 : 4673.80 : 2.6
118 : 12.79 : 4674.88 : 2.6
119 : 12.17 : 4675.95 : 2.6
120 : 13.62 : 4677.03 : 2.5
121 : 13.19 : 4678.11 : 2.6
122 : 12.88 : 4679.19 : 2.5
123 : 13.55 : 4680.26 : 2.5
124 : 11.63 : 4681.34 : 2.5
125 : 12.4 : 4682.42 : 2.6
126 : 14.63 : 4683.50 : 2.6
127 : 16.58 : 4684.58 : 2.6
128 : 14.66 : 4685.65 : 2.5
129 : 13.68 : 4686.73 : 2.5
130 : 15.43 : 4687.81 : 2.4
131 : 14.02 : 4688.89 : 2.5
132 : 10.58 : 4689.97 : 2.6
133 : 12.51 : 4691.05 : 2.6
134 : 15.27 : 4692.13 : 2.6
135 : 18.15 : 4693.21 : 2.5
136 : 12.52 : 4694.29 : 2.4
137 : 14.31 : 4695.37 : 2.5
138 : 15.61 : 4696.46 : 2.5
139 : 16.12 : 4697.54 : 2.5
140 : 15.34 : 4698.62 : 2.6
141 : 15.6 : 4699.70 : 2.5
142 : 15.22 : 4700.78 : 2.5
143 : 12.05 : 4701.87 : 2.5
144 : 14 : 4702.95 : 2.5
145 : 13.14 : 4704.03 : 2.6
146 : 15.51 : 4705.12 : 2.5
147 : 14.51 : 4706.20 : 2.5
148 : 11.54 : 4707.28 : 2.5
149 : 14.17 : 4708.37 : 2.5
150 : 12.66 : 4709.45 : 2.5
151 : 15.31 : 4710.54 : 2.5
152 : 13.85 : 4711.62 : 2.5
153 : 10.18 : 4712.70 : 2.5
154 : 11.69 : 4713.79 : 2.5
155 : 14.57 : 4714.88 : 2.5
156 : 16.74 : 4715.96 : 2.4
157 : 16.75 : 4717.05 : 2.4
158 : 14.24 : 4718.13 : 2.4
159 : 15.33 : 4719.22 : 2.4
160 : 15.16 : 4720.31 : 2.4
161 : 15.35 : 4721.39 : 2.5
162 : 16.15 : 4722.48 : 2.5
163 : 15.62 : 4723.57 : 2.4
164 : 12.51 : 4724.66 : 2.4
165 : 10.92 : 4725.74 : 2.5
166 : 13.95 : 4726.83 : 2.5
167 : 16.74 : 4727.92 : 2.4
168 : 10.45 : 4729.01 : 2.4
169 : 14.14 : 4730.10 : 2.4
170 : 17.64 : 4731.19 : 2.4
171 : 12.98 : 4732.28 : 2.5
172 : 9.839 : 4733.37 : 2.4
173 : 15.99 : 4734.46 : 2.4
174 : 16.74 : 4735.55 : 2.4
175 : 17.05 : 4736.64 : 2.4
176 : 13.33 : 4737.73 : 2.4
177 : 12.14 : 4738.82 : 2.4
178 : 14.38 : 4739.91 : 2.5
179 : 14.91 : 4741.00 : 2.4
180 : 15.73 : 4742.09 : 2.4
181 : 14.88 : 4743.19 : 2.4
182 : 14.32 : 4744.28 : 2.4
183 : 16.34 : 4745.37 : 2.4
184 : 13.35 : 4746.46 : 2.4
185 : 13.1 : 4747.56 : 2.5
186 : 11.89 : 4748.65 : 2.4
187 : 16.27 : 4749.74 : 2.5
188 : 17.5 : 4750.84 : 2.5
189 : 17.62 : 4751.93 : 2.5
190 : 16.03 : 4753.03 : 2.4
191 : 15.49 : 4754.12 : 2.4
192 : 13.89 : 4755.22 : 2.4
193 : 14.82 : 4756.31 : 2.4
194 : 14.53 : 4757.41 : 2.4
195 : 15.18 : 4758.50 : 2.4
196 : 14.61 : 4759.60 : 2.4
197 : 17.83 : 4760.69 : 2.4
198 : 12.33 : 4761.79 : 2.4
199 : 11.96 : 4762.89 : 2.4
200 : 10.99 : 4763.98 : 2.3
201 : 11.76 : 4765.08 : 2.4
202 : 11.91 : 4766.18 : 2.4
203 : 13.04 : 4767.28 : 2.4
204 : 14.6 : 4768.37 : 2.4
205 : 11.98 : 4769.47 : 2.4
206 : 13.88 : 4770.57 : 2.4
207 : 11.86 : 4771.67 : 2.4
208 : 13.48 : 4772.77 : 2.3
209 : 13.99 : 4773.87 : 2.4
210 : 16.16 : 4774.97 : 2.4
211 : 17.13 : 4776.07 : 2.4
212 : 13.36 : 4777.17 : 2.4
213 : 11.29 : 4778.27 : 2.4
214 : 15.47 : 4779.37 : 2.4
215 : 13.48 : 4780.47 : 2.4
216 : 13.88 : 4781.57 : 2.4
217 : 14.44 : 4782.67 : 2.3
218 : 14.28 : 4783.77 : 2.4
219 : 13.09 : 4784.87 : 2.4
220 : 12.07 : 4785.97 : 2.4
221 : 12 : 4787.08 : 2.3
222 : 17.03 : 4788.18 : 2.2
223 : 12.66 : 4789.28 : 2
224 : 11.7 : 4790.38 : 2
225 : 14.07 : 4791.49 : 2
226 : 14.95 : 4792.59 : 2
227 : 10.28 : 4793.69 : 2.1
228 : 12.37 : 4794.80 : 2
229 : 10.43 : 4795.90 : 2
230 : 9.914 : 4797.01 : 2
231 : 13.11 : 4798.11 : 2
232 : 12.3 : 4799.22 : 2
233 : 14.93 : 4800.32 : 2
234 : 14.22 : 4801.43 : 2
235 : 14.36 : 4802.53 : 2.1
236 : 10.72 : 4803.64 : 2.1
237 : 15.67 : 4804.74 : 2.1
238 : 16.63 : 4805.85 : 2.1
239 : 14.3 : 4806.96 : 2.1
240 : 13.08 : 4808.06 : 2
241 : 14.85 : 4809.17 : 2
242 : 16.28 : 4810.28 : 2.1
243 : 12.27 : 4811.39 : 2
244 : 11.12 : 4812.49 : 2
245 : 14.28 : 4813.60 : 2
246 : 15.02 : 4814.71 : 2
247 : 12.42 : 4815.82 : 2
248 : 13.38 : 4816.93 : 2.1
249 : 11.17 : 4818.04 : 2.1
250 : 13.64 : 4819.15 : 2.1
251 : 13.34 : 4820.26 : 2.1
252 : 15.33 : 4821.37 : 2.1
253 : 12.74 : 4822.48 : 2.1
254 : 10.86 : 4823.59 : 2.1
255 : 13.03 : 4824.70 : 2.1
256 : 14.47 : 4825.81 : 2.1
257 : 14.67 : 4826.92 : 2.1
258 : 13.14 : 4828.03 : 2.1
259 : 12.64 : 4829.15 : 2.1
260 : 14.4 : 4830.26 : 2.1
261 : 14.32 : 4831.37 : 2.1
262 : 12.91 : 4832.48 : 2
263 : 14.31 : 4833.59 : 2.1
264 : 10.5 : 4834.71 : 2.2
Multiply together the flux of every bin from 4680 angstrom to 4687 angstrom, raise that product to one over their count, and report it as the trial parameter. 13.8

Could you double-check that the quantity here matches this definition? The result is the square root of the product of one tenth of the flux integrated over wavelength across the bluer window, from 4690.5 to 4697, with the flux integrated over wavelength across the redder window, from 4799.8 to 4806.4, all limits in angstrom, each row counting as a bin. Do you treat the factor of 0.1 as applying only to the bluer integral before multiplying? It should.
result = 30.2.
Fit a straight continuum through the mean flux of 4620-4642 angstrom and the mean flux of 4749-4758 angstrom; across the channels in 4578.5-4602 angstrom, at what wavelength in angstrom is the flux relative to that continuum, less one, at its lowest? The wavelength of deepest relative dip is 4579.00 angstrom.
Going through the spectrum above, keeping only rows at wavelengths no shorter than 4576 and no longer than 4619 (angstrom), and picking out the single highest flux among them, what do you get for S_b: 18.58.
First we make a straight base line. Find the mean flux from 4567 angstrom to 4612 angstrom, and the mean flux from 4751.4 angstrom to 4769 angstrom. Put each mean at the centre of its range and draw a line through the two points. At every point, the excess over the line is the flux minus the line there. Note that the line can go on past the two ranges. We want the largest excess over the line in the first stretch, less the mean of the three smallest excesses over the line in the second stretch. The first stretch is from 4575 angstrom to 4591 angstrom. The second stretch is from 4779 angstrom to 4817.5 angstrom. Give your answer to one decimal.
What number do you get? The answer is 6.7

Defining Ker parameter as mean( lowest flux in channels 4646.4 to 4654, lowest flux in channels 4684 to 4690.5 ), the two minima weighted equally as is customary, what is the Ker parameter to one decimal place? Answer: 11.2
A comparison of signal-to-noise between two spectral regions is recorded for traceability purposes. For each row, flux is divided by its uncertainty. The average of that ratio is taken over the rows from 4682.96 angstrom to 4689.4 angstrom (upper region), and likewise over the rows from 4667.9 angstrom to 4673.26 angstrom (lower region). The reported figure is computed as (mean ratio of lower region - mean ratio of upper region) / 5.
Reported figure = -0.13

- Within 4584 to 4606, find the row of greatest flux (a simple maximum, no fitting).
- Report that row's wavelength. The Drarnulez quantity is 4602.25 angstrom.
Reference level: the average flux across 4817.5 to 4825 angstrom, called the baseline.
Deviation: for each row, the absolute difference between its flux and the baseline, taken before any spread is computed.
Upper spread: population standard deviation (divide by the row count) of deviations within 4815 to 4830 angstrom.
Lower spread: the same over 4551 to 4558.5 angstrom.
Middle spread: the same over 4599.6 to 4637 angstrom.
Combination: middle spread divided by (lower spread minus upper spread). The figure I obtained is 2.7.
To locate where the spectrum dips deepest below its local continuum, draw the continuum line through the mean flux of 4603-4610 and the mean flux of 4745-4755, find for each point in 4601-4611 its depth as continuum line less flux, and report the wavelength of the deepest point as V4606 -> 4601.19 angstrom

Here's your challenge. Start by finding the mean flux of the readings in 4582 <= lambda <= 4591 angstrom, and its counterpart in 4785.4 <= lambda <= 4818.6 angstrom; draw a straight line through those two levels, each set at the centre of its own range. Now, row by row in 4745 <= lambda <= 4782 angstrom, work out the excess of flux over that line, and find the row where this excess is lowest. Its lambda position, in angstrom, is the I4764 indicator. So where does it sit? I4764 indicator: 4763.98 angstrom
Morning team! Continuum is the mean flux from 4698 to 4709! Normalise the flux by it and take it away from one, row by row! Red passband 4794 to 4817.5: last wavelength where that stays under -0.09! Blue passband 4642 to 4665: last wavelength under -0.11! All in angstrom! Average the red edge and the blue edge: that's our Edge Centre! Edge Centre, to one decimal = 4736.7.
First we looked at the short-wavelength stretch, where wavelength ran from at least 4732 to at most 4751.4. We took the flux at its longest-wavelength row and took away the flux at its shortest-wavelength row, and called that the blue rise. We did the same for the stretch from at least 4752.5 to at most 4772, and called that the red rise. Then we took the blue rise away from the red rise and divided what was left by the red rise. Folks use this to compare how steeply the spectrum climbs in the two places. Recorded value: 2.1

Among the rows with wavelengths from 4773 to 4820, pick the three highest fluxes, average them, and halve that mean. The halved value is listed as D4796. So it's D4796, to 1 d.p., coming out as 8.5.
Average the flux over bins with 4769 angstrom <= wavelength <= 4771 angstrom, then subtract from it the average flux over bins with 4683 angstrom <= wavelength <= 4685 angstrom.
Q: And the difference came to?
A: -2.7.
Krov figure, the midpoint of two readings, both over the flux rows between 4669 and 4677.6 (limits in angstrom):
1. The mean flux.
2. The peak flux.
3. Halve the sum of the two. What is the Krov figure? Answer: 14.5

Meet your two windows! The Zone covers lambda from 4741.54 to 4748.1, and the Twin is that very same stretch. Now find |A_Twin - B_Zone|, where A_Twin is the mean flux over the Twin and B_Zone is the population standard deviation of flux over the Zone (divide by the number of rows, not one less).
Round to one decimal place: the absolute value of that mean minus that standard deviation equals 13.4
